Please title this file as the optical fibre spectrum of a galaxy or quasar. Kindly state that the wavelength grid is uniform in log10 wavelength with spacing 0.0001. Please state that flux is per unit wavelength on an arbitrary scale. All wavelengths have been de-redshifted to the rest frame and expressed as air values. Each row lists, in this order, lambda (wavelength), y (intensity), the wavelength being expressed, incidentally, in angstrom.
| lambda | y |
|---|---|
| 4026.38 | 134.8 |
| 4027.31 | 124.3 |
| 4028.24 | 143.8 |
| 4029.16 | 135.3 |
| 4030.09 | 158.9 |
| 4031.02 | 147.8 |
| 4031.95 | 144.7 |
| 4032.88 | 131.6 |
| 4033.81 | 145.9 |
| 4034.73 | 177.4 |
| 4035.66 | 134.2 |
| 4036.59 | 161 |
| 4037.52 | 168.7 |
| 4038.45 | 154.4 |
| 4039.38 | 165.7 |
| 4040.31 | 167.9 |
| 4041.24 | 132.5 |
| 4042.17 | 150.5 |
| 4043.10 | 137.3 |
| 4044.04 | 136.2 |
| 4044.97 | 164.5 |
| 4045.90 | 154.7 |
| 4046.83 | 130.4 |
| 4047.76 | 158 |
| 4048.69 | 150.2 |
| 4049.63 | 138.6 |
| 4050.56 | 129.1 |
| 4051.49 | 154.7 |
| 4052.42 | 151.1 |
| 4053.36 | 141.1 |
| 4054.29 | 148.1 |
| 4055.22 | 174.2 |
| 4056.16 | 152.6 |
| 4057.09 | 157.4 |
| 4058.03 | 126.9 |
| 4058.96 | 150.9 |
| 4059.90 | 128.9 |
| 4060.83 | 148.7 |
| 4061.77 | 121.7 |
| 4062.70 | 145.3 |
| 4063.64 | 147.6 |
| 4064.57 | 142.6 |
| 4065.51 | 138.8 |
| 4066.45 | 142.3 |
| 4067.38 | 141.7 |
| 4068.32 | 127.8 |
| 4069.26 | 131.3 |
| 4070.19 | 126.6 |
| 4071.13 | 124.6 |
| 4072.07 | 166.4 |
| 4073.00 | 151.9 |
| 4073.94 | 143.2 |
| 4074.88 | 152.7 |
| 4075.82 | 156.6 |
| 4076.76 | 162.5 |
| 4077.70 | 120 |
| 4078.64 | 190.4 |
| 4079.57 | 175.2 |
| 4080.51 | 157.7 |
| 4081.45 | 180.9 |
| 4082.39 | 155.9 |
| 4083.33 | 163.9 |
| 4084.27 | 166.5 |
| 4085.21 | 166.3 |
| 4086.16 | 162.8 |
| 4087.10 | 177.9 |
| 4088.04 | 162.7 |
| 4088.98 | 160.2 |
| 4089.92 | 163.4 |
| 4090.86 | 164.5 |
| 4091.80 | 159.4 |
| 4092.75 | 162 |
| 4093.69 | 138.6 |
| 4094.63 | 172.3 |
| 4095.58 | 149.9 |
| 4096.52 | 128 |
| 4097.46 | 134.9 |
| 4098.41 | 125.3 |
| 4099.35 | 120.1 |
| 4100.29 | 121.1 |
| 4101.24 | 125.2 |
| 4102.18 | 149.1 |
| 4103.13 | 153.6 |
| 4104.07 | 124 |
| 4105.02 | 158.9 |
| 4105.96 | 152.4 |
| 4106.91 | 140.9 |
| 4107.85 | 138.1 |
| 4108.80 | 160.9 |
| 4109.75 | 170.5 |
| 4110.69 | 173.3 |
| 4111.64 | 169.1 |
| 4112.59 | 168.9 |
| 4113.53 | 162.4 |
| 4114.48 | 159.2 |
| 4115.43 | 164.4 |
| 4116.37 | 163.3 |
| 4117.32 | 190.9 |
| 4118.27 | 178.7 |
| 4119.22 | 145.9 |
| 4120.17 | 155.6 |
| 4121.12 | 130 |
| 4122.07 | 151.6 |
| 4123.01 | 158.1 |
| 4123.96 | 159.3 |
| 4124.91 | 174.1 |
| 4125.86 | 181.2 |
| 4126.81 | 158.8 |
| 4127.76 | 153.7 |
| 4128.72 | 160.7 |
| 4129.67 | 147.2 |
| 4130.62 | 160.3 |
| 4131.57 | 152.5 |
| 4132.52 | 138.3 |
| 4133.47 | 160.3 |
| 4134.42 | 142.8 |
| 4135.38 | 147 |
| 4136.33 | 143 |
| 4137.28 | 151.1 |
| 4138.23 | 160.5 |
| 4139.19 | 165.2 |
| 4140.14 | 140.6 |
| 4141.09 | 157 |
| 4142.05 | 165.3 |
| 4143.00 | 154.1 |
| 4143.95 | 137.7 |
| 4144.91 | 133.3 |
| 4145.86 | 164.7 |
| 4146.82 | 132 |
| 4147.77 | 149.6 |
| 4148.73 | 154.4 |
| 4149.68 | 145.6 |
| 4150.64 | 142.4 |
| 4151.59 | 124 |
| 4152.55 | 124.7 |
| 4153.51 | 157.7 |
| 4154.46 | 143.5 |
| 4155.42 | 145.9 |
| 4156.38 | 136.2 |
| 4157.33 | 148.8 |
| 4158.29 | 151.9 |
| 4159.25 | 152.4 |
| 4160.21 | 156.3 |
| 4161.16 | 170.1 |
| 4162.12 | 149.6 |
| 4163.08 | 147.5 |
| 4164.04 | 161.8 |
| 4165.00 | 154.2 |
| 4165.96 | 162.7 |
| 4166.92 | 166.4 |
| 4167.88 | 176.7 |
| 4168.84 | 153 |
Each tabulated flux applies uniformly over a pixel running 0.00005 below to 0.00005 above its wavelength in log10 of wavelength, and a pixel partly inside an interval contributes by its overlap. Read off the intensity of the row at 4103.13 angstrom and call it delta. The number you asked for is 153.6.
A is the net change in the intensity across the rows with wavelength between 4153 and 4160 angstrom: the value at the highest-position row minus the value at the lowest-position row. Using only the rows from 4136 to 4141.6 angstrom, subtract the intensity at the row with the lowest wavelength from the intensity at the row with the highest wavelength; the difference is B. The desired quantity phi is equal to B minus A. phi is 19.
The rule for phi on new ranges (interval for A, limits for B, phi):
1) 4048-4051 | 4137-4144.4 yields 8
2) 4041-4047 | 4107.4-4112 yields 33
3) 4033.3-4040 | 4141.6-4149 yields -31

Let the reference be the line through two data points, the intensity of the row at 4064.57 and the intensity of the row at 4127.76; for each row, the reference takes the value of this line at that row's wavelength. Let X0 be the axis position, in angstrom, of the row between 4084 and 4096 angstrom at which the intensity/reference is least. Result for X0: 4093.69 angstrom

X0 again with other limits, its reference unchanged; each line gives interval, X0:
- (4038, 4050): 4046.83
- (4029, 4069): 4061.77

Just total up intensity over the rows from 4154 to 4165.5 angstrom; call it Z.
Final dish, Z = 1818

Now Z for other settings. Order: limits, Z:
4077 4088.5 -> 1980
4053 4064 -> 1743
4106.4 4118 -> 1962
